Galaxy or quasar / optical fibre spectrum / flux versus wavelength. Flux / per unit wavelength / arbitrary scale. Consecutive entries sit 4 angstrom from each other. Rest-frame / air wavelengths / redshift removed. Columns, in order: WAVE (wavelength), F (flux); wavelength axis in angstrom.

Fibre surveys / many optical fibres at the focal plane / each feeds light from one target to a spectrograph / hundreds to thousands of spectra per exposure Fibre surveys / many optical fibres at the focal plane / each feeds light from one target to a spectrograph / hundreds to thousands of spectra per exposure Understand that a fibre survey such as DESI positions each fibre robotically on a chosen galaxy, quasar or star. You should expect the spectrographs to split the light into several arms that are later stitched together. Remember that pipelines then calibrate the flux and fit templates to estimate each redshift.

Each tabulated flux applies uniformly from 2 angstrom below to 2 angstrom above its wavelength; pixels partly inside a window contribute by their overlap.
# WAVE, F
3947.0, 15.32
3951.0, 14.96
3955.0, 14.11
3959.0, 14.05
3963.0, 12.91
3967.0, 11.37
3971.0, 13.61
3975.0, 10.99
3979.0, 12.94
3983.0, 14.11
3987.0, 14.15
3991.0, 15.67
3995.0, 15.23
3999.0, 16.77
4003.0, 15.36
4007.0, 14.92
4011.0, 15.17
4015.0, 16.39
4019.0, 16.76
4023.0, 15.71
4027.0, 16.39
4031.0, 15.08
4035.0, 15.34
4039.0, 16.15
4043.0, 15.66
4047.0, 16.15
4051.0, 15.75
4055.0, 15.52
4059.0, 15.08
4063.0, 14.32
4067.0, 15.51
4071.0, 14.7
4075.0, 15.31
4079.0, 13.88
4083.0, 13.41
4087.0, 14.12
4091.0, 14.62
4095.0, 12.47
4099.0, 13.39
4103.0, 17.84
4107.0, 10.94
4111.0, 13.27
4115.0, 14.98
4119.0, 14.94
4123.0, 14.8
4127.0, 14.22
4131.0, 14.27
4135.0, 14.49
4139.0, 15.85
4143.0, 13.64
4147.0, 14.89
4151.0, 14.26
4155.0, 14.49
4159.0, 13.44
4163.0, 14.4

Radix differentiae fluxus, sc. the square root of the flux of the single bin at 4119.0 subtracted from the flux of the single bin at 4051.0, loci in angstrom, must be 0.90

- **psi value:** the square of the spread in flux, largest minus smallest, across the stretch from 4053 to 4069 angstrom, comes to 1.4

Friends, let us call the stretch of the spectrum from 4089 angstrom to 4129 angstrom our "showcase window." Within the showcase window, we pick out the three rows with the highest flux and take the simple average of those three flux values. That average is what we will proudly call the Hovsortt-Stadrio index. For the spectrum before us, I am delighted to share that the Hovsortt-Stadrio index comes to 15.9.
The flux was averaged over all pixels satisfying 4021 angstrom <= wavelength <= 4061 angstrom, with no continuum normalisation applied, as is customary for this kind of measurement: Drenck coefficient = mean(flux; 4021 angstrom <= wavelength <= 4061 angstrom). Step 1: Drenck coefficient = 15.7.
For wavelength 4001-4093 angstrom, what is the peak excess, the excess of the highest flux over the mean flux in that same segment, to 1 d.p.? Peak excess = 1.5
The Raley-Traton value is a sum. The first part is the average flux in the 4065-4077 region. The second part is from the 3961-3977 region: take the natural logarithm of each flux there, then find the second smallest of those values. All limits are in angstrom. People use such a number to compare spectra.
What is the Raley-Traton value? 17.6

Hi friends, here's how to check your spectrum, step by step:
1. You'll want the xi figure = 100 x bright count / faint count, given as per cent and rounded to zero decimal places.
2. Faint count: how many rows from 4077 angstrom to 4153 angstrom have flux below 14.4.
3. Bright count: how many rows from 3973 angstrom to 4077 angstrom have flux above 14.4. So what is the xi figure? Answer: 191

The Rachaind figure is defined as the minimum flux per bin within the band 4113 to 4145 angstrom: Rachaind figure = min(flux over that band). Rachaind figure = 13.64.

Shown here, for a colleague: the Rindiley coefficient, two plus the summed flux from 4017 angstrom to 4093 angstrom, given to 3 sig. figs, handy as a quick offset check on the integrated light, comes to 291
